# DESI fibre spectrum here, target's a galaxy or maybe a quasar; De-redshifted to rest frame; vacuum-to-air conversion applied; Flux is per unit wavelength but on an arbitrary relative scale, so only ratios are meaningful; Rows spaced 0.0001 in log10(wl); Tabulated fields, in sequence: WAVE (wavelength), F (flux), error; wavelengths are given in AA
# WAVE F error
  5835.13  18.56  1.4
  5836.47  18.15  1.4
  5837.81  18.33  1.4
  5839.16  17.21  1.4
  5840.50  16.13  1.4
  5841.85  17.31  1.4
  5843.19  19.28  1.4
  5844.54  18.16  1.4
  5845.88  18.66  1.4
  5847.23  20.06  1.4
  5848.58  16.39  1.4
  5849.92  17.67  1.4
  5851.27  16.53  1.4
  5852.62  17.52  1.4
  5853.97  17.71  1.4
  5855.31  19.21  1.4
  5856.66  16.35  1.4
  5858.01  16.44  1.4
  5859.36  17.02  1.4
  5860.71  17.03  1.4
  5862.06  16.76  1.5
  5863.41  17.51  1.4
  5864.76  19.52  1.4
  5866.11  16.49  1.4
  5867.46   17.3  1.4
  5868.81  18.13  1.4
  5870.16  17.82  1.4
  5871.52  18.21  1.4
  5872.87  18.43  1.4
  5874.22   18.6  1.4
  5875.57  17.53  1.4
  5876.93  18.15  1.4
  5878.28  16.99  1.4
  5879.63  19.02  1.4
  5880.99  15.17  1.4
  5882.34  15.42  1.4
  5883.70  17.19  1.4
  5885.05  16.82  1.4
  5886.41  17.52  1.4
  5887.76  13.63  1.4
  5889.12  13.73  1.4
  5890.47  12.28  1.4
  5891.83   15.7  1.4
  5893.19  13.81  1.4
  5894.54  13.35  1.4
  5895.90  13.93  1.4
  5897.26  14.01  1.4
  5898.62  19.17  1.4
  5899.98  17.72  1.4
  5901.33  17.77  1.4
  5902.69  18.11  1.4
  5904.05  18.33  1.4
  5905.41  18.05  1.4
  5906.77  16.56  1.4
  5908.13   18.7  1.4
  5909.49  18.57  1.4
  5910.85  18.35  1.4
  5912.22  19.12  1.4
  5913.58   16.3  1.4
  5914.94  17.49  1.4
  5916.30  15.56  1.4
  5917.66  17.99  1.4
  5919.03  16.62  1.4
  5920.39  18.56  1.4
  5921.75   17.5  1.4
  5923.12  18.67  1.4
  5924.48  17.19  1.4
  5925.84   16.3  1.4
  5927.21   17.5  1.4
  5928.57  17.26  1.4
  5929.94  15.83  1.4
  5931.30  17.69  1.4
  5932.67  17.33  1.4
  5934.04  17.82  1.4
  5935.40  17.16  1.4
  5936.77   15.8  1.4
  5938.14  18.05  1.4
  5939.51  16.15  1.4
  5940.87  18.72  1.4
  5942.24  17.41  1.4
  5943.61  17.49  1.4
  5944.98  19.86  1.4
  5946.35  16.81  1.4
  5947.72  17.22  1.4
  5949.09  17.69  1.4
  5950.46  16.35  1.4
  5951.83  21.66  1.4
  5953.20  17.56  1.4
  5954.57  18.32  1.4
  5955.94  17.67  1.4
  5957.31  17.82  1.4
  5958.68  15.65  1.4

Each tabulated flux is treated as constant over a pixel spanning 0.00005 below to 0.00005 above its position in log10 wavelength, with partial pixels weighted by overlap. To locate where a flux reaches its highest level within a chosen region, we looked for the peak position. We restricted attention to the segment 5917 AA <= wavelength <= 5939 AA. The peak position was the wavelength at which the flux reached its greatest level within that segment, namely 5923.12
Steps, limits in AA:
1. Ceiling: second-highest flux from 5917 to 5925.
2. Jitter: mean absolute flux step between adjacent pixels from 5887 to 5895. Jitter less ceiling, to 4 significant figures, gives -17.10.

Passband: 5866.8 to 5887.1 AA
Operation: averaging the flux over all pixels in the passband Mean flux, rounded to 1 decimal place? 17.5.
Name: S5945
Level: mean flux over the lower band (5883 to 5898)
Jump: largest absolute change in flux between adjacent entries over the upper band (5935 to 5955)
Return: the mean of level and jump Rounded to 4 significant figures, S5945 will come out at 10.02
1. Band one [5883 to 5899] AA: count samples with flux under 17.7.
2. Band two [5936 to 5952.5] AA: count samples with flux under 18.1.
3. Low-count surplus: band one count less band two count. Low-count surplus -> 2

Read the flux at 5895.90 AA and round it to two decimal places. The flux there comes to 13.93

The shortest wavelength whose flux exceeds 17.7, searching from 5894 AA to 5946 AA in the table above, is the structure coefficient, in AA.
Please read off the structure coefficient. 5898.62 AA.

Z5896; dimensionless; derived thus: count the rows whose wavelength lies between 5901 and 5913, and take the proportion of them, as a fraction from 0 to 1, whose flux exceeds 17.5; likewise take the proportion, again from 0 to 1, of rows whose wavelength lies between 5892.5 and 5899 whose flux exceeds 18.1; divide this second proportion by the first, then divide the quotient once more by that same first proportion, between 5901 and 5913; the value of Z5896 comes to 0.3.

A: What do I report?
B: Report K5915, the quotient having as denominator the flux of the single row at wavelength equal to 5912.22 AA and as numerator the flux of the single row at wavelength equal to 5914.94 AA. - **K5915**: 0.91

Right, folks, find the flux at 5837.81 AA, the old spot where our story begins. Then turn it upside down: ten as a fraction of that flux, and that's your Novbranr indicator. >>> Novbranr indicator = 0.55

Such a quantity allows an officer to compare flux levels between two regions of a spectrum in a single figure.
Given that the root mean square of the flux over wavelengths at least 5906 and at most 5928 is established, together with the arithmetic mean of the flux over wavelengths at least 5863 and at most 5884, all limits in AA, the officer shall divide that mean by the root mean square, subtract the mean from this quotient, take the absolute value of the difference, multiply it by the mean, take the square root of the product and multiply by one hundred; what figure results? 1709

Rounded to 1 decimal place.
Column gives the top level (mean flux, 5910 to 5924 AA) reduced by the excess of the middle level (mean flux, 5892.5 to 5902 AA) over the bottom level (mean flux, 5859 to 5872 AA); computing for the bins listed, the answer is 19.5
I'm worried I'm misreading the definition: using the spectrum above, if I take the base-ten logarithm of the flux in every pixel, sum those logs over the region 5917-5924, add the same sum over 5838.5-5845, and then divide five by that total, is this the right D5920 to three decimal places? 0.401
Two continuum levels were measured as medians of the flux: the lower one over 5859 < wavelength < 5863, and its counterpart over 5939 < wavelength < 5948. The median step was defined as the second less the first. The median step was 0.39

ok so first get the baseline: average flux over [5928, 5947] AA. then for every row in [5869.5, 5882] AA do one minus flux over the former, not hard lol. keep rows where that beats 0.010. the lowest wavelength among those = 5878.28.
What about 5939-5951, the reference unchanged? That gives 5939.51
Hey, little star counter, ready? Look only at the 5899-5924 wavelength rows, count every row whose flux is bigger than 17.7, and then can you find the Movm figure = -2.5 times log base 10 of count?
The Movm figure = -2.70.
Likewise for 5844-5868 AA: -1.95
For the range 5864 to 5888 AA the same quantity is -2.26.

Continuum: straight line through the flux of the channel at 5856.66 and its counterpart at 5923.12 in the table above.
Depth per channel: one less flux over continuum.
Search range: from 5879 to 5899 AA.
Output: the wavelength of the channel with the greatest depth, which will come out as 5890.47 AA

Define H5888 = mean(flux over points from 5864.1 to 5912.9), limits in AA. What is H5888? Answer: 16.9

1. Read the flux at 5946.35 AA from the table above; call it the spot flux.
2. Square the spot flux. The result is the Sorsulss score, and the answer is 283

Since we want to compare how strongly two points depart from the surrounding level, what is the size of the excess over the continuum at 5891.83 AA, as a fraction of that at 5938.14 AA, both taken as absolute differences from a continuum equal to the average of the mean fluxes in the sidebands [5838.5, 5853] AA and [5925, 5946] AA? 4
